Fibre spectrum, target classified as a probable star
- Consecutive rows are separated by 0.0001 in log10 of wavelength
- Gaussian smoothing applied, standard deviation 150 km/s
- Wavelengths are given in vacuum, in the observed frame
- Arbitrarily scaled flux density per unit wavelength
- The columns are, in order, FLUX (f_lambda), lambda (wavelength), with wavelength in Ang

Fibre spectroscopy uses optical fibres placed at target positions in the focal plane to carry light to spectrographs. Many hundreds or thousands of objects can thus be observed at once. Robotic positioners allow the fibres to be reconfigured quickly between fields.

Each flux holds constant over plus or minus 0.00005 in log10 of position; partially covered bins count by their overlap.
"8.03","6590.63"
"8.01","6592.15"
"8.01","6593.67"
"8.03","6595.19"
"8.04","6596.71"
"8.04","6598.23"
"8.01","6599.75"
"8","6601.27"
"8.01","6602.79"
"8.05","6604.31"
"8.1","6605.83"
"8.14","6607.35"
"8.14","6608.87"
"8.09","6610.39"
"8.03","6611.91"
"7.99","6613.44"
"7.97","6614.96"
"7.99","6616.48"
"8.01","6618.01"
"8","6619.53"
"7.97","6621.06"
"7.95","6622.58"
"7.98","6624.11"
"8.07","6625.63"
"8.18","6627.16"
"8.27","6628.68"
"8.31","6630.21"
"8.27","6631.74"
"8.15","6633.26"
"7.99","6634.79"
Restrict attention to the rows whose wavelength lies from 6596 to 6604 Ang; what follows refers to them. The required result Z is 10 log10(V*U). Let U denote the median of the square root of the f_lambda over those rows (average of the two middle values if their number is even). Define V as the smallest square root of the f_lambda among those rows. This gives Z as 9.03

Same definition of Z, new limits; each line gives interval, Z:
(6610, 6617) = 9.02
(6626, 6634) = 9.14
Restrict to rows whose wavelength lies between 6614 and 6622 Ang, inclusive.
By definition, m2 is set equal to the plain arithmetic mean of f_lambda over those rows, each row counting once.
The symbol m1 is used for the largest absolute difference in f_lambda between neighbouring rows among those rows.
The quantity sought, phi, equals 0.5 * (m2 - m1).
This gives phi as 3.98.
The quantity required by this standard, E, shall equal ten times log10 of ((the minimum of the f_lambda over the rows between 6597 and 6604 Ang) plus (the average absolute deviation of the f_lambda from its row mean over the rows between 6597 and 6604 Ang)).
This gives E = 9.04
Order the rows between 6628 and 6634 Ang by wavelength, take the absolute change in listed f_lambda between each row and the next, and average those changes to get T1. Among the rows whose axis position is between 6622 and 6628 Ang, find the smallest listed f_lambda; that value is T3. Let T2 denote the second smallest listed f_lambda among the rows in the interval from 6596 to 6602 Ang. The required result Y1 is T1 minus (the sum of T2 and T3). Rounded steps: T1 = 0.067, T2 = 8.01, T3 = 7.95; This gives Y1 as -15.89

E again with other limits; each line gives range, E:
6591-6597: 9.04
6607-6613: 9.07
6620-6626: 9.02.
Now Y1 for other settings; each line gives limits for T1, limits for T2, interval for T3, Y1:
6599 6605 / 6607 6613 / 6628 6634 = -16.22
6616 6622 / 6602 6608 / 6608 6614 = -16.02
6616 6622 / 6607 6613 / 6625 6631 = -16.14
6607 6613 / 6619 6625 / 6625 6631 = -16.00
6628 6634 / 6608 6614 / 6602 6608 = -15.97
